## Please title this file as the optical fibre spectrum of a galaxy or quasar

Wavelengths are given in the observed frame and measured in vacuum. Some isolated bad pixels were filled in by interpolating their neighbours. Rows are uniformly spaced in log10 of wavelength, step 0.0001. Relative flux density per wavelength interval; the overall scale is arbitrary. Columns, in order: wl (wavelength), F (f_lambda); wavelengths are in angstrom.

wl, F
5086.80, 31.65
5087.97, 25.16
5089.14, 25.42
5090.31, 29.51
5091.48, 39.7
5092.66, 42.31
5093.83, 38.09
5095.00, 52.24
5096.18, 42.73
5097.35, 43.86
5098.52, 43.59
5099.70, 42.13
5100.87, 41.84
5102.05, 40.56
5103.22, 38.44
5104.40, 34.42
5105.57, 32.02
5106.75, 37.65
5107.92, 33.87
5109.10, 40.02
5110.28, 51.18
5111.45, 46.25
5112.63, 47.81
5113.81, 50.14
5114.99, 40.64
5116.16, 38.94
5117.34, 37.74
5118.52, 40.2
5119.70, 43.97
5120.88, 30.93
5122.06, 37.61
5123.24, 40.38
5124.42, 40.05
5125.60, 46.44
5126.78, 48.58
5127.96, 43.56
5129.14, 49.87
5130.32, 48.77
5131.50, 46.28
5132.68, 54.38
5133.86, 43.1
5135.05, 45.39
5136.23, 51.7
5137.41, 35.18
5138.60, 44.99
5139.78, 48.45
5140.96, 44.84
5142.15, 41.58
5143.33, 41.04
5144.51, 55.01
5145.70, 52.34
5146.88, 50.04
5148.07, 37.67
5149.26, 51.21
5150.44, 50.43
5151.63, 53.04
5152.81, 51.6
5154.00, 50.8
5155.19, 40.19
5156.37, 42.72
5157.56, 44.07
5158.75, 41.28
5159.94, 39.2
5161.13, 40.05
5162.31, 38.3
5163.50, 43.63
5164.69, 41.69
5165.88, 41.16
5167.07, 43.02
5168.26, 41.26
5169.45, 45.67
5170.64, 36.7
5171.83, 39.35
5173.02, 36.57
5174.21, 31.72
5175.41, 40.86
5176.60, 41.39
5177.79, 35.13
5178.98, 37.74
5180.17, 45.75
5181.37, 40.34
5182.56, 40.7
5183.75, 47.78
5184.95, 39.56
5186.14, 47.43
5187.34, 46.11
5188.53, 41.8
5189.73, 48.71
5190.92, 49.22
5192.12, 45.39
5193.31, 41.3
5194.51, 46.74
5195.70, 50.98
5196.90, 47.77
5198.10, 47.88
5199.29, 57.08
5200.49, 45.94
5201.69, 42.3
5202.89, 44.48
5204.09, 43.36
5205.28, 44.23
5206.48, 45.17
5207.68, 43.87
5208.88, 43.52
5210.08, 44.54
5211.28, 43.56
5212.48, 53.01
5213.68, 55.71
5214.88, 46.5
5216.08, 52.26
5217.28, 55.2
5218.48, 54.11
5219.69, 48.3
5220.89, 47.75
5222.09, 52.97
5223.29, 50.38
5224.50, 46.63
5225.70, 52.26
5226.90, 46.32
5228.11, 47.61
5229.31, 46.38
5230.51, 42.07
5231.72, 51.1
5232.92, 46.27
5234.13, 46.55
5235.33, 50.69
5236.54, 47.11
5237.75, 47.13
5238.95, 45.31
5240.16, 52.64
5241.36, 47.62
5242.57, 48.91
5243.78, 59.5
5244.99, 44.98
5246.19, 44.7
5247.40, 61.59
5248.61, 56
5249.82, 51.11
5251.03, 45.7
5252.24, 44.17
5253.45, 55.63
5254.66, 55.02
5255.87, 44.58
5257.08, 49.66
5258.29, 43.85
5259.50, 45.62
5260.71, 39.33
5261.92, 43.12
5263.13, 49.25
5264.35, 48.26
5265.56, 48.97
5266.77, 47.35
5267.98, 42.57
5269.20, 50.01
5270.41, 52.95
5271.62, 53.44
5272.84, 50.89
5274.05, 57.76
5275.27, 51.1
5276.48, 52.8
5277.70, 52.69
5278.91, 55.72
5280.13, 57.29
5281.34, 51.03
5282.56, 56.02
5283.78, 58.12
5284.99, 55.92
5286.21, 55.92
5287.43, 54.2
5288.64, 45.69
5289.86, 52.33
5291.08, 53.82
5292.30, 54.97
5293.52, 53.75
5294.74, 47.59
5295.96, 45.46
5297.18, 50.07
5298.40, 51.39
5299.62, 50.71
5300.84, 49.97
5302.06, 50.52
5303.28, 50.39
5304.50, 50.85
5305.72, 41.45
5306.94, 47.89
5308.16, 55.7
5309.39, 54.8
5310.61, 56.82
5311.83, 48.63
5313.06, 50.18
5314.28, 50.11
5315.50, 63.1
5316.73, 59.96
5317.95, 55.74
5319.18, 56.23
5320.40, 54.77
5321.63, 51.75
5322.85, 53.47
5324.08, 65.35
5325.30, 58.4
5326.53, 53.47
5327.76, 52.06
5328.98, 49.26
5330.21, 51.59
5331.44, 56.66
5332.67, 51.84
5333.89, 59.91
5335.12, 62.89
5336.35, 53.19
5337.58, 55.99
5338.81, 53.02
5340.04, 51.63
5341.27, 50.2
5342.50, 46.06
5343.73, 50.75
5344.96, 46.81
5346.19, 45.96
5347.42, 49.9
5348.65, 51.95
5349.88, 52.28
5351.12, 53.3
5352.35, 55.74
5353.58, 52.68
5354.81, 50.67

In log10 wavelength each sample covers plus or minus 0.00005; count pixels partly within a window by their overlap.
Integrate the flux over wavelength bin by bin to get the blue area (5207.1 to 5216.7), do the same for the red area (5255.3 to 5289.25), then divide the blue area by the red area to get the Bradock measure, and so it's 0.3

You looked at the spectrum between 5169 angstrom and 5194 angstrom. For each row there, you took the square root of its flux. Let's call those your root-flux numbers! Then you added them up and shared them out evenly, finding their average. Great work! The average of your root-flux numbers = 6.5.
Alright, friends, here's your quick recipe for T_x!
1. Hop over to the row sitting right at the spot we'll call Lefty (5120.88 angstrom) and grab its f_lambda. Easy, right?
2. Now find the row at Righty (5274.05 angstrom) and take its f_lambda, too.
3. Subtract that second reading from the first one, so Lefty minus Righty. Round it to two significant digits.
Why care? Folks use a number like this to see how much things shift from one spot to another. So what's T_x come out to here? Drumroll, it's -27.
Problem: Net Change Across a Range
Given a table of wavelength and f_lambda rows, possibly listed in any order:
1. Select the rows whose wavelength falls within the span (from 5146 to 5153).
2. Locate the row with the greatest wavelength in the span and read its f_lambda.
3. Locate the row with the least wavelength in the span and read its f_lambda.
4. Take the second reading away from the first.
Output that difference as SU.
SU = 2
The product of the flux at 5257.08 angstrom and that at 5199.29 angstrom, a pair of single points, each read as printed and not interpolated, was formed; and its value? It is 2835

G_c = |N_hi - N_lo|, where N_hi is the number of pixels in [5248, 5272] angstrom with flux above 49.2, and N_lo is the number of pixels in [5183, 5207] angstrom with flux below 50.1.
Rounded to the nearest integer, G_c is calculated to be 9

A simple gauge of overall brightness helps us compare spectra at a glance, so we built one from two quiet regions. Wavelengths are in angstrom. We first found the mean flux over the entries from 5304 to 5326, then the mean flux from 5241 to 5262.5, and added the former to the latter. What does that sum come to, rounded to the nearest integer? 103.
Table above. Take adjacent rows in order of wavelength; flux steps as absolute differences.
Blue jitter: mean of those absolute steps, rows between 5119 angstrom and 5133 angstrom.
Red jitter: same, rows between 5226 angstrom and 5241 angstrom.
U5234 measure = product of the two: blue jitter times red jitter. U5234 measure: 17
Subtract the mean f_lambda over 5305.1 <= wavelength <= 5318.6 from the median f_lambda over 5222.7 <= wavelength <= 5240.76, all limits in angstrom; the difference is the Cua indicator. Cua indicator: -6.0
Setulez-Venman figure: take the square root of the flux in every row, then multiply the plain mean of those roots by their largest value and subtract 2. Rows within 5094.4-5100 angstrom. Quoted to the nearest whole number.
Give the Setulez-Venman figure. 46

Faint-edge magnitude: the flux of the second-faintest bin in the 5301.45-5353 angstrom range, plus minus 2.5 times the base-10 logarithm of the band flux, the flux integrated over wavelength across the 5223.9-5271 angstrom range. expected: 37.6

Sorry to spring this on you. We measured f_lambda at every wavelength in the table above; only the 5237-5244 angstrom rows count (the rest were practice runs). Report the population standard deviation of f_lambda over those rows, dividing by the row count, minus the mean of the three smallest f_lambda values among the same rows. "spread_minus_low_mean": -42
